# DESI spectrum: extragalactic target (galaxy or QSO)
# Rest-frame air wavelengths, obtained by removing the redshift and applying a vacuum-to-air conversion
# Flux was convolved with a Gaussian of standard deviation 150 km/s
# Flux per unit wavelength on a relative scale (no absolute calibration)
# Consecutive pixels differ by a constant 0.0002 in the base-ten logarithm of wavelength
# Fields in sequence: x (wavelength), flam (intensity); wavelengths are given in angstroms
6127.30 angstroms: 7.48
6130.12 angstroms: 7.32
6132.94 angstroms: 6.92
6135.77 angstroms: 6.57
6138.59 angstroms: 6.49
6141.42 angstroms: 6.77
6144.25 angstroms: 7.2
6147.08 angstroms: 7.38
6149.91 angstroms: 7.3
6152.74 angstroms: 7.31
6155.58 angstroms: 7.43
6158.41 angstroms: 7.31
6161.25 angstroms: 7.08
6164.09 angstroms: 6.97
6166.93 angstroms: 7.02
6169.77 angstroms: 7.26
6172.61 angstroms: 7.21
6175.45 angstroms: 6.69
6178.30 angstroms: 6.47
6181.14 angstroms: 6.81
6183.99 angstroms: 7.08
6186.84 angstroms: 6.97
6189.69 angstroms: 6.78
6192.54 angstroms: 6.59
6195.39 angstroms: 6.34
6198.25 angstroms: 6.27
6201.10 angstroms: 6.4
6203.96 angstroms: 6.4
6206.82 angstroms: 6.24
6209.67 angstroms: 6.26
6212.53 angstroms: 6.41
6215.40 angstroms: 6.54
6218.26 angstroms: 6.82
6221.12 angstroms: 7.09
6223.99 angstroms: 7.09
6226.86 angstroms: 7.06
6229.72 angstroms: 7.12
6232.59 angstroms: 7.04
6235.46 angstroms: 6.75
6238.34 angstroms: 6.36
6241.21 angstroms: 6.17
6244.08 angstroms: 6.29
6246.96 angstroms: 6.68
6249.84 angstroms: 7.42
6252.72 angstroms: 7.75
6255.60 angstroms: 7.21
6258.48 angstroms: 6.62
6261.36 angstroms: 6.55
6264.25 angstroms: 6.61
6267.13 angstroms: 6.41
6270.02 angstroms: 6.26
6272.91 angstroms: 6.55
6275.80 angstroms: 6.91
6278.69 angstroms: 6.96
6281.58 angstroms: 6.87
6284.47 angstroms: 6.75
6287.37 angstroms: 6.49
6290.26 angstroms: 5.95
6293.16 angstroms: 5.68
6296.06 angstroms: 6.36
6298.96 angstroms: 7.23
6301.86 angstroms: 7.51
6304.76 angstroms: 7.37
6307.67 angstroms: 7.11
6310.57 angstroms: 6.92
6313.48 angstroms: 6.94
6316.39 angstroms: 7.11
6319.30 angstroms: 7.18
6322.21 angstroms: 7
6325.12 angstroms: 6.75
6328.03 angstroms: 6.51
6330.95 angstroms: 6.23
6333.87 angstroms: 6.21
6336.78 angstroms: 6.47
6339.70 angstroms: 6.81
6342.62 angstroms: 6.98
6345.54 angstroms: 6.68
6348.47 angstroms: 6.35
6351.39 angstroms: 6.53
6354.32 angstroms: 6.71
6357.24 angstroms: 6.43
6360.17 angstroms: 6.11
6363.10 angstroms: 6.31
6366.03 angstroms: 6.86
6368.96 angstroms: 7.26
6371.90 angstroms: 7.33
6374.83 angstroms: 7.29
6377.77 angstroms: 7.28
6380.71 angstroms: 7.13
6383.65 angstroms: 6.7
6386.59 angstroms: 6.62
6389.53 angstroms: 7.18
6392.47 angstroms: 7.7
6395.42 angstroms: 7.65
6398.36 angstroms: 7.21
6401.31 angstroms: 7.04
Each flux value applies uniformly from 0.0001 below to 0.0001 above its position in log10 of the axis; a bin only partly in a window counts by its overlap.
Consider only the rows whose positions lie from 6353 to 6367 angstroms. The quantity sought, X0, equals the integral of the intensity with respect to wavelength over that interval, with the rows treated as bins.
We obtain 91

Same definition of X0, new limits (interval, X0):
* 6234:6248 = 90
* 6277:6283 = 42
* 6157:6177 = 141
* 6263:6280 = 112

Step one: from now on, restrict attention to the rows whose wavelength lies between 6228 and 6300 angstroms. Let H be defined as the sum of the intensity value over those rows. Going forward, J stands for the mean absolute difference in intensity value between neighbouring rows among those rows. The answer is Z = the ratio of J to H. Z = 0.0019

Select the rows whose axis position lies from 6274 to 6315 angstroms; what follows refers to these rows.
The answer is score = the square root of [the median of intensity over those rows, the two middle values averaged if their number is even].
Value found 2.630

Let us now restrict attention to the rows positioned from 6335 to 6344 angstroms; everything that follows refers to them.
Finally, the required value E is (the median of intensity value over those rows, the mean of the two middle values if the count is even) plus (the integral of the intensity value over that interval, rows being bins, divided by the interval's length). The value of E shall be 13.5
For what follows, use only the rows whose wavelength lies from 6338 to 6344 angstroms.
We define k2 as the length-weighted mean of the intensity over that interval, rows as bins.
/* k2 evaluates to 6.88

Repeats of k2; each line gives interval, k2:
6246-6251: 7.06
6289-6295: 5.84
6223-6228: 7.07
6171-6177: 6.95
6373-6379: 7.29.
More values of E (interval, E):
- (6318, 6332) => 13.5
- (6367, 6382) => 14.5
